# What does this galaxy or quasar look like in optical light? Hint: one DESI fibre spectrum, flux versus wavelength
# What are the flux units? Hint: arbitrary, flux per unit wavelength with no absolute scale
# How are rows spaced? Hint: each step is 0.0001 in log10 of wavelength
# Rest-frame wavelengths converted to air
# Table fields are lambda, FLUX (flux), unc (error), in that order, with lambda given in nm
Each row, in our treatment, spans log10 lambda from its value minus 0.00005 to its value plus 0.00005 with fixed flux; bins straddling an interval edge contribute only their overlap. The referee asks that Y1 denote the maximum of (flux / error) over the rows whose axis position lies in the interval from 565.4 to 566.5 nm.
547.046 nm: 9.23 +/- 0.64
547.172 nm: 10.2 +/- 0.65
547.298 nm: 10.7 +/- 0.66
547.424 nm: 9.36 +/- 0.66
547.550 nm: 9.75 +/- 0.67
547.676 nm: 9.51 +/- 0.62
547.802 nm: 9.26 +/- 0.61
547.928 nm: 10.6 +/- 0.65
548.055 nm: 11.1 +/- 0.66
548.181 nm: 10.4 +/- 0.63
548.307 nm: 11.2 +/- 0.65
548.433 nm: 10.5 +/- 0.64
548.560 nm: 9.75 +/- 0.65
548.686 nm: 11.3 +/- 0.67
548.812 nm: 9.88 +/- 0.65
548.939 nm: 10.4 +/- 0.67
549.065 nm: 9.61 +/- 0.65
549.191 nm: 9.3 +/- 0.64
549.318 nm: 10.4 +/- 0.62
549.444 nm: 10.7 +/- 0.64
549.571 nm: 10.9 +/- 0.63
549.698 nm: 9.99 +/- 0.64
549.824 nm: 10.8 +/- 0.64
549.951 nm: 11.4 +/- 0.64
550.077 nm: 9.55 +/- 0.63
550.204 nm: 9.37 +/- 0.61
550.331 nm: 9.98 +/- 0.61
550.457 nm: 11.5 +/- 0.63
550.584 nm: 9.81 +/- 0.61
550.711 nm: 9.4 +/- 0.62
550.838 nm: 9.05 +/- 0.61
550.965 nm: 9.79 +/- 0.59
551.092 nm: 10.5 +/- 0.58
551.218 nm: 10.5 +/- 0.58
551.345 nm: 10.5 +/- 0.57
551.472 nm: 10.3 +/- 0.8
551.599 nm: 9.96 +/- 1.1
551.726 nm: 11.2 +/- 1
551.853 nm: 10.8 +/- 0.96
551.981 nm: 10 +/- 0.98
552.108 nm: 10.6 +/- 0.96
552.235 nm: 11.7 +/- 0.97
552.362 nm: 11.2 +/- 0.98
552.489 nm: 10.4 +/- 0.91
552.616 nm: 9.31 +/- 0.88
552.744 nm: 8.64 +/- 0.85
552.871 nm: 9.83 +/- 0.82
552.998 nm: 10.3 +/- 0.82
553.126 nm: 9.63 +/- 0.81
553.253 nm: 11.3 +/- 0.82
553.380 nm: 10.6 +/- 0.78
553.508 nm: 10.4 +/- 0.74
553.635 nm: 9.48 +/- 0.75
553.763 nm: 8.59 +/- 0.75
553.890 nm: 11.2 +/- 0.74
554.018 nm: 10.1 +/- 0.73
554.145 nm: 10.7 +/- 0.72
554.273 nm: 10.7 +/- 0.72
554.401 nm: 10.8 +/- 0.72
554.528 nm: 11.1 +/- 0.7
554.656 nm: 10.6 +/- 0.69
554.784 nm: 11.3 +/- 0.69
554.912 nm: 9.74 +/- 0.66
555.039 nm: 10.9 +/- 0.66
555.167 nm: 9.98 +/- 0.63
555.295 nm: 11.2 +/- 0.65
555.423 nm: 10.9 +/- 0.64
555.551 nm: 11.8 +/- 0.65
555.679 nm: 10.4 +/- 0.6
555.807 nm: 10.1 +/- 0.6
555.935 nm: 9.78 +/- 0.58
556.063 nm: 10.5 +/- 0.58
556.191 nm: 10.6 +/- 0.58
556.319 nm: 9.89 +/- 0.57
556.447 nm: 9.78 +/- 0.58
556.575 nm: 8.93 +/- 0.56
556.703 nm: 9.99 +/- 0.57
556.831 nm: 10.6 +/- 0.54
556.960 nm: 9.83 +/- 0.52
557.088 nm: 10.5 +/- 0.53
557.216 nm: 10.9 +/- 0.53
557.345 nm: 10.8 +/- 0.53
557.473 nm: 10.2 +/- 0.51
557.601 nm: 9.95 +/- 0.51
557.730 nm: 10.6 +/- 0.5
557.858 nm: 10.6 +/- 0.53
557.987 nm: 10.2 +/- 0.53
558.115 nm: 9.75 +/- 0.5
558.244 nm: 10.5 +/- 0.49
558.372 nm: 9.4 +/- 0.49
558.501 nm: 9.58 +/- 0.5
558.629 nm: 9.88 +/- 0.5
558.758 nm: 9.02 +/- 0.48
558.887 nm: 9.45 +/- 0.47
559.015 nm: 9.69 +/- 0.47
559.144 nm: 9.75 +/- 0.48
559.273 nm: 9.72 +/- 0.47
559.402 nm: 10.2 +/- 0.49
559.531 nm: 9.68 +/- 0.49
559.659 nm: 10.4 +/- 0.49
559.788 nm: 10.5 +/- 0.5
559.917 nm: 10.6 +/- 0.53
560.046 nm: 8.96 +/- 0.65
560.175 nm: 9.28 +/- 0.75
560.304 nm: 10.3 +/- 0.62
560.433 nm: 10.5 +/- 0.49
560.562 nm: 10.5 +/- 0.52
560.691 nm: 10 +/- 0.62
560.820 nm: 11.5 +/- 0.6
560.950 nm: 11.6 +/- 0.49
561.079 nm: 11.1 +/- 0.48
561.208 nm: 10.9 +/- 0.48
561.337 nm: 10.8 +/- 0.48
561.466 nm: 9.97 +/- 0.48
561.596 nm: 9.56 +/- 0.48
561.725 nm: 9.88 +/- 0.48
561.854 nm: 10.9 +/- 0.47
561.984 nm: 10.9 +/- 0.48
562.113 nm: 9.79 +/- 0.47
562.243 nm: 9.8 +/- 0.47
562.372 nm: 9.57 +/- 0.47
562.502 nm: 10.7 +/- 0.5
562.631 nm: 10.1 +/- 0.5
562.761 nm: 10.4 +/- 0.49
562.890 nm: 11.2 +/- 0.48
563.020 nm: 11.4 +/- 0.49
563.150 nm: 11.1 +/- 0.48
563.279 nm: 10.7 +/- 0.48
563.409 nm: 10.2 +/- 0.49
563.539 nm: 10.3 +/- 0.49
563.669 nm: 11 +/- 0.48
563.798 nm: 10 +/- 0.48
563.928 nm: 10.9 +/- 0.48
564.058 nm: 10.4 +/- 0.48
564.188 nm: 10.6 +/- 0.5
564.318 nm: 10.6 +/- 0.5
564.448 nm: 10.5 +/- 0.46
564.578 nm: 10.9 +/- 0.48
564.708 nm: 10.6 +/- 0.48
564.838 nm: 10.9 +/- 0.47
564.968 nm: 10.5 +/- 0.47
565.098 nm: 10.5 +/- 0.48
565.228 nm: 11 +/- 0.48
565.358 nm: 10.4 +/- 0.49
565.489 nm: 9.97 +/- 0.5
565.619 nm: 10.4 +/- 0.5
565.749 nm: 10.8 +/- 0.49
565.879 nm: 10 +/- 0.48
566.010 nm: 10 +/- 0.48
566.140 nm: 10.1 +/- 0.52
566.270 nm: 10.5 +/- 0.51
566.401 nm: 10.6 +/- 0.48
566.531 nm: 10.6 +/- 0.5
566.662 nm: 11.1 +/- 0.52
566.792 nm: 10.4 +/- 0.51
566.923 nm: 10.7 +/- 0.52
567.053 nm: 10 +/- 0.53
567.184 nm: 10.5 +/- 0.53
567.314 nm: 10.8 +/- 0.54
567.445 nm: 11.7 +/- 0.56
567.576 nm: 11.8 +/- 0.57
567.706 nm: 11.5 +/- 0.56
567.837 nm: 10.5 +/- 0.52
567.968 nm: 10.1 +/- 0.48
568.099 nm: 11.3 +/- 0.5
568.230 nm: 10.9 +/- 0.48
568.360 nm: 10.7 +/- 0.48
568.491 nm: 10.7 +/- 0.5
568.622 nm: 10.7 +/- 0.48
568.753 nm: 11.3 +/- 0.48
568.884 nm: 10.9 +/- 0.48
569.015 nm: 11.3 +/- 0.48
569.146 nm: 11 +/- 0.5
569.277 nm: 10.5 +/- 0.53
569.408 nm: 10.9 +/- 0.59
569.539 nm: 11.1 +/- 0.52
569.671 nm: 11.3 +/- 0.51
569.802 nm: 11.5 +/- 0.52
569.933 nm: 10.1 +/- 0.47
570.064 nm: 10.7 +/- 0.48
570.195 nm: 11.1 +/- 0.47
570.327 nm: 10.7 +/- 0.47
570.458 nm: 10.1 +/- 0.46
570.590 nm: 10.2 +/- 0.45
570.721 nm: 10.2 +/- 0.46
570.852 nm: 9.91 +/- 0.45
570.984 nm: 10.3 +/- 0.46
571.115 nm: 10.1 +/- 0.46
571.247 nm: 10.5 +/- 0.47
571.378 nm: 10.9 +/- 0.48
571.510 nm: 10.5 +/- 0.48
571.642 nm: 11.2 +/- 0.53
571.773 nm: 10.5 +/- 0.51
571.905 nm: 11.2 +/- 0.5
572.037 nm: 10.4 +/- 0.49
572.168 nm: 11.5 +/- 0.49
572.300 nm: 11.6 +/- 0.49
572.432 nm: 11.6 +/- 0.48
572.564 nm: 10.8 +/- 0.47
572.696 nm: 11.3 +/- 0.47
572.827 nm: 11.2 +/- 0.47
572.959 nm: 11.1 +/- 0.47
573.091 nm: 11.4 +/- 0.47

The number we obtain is 22.1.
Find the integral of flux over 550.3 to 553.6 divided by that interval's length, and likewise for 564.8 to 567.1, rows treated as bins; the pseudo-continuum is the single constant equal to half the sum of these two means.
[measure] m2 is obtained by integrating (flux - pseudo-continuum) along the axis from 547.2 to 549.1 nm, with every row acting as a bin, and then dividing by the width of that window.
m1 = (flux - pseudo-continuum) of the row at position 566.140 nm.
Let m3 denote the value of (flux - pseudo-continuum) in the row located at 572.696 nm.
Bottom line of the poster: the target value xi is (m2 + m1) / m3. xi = -0.4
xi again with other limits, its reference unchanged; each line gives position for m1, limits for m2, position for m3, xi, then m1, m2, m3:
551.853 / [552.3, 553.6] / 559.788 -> 1.6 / 0.4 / -0.23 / 0.1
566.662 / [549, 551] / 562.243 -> -0.8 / 0.7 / -0.27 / -0.6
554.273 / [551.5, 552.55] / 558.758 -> -0.5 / 0.3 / 0.35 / -1.4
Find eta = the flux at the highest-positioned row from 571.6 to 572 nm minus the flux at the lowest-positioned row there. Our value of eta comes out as 0.0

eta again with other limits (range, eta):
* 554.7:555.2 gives -1.3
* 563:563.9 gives -1.4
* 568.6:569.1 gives 0.6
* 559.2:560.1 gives -0.8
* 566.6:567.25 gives -0.6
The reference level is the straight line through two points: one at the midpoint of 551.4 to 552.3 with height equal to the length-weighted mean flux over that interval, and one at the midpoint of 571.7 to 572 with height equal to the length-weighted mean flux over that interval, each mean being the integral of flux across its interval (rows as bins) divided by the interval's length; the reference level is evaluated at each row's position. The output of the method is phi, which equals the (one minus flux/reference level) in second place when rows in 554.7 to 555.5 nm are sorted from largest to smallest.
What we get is 0.07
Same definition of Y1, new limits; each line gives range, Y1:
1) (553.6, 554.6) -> 15.9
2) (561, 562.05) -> 23.2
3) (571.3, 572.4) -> 23.7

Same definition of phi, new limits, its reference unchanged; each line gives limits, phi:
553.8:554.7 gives 0.01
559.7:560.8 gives 0.13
